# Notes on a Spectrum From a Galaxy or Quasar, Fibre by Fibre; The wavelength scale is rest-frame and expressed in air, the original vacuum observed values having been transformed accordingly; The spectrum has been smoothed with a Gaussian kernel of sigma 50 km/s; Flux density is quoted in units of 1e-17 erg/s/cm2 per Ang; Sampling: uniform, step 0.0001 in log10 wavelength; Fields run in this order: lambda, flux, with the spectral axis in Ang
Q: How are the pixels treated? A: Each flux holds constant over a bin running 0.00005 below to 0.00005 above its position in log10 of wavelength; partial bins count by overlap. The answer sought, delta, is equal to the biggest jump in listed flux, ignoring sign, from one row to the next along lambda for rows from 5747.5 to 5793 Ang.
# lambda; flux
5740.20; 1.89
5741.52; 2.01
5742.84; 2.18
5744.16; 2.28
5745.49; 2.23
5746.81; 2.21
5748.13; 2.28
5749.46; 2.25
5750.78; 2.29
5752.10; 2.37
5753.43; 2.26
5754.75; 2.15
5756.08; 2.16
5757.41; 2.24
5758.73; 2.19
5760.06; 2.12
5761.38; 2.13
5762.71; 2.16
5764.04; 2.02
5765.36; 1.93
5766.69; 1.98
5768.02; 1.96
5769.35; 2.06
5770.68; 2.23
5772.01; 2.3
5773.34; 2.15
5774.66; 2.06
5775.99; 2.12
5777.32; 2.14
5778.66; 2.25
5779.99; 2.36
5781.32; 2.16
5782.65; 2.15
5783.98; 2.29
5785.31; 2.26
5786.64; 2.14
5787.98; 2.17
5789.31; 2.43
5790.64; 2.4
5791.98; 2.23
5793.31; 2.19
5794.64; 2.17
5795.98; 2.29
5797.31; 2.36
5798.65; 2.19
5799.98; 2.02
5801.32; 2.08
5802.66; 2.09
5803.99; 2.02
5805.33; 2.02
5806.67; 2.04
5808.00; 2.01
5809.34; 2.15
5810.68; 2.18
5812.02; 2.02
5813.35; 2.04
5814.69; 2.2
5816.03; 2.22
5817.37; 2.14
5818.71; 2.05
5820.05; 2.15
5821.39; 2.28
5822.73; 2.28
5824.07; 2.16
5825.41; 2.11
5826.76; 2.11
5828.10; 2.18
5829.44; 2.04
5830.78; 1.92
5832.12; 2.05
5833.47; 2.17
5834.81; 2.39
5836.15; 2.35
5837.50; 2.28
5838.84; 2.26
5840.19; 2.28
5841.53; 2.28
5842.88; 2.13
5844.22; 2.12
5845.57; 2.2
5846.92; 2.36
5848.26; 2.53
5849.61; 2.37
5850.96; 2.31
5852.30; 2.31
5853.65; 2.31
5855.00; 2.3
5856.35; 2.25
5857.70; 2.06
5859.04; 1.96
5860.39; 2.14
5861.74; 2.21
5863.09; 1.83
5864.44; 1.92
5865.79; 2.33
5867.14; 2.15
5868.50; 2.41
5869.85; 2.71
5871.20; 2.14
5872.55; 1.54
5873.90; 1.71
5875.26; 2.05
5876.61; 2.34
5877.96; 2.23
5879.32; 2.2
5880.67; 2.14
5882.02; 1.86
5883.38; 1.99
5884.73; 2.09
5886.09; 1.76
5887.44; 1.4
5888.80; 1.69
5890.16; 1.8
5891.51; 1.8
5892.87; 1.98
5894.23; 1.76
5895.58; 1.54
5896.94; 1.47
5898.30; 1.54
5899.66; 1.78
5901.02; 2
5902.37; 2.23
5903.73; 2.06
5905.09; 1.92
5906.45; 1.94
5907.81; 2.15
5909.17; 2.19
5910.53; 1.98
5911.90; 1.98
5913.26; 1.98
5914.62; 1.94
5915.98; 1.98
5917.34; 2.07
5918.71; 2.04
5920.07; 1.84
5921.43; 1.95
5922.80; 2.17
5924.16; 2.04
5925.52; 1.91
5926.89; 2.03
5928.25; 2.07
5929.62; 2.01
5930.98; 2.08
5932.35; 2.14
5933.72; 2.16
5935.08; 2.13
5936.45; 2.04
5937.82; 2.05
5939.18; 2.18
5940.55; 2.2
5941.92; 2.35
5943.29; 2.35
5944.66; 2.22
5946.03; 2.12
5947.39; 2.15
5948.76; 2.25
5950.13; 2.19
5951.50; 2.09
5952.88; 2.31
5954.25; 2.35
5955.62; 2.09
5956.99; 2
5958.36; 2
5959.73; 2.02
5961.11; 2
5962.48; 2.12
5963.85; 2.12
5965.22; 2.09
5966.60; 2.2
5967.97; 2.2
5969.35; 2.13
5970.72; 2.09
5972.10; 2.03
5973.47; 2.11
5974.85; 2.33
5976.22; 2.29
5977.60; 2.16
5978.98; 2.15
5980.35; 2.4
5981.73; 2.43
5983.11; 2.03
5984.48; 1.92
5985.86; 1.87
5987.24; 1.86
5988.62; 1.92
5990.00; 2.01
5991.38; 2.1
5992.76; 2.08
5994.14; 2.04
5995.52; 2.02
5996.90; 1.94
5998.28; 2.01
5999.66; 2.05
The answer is 0.260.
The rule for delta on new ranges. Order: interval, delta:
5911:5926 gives 0.220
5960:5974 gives 0.120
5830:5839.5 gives 0.220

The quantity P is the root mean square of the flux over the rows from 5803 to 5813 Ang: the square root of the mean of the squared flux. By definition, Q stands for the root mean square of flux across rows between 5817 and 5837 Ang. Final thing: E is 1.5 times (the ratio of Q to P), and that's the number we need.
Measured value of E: 1.57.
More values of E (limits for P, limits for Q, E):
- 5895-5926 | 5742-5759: 1.72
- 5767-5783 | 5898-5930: 1.38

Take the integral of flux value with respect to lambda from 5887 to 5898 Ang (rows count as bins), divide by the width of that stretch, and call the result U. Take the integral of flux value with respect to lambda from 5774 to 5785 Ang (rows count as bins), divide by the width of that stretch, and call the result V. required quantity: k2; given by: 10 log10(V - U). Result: -2.9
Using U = 1.68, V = 2.19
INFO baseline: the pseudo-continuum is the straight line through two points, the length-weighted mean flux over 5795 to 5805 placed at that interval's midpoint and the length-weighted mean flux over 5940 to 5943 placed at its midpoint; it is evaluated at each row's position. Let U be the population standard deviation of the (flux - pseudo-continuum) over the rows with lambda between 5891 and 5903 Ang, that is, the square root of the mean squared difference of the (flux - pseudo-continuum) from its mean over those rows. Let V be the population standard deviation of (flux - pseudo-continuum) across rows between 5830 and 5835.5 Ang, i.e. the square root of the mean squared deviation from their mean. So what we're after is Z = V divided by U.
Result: 0.7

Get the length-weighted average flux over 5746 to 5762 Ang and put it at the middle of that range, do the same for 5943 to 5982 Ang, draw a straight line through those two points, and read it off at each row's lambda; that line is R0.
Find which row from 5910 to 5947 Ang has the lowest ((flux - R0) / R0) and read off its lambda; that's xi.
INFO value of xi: 5920.07 Ang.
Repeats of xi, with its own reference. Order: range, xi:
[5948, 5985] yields 5984.48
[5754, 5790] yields 5765.36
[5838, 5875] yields 5872.55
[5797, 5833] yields 5830.78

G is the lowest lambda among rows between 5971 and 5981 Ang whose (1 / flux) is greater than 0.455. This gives 5972.10 Ang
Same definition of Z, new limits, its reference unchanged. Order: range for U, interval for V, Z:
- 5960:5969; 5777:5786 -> 1.1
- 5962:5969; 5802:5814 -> 1.3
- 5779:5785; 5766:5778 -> 1.2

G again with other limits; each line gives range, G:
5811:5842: 5812.02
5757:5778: 5758.73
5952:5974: 5955.62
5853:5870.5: 5857.70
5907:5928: 5907.81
